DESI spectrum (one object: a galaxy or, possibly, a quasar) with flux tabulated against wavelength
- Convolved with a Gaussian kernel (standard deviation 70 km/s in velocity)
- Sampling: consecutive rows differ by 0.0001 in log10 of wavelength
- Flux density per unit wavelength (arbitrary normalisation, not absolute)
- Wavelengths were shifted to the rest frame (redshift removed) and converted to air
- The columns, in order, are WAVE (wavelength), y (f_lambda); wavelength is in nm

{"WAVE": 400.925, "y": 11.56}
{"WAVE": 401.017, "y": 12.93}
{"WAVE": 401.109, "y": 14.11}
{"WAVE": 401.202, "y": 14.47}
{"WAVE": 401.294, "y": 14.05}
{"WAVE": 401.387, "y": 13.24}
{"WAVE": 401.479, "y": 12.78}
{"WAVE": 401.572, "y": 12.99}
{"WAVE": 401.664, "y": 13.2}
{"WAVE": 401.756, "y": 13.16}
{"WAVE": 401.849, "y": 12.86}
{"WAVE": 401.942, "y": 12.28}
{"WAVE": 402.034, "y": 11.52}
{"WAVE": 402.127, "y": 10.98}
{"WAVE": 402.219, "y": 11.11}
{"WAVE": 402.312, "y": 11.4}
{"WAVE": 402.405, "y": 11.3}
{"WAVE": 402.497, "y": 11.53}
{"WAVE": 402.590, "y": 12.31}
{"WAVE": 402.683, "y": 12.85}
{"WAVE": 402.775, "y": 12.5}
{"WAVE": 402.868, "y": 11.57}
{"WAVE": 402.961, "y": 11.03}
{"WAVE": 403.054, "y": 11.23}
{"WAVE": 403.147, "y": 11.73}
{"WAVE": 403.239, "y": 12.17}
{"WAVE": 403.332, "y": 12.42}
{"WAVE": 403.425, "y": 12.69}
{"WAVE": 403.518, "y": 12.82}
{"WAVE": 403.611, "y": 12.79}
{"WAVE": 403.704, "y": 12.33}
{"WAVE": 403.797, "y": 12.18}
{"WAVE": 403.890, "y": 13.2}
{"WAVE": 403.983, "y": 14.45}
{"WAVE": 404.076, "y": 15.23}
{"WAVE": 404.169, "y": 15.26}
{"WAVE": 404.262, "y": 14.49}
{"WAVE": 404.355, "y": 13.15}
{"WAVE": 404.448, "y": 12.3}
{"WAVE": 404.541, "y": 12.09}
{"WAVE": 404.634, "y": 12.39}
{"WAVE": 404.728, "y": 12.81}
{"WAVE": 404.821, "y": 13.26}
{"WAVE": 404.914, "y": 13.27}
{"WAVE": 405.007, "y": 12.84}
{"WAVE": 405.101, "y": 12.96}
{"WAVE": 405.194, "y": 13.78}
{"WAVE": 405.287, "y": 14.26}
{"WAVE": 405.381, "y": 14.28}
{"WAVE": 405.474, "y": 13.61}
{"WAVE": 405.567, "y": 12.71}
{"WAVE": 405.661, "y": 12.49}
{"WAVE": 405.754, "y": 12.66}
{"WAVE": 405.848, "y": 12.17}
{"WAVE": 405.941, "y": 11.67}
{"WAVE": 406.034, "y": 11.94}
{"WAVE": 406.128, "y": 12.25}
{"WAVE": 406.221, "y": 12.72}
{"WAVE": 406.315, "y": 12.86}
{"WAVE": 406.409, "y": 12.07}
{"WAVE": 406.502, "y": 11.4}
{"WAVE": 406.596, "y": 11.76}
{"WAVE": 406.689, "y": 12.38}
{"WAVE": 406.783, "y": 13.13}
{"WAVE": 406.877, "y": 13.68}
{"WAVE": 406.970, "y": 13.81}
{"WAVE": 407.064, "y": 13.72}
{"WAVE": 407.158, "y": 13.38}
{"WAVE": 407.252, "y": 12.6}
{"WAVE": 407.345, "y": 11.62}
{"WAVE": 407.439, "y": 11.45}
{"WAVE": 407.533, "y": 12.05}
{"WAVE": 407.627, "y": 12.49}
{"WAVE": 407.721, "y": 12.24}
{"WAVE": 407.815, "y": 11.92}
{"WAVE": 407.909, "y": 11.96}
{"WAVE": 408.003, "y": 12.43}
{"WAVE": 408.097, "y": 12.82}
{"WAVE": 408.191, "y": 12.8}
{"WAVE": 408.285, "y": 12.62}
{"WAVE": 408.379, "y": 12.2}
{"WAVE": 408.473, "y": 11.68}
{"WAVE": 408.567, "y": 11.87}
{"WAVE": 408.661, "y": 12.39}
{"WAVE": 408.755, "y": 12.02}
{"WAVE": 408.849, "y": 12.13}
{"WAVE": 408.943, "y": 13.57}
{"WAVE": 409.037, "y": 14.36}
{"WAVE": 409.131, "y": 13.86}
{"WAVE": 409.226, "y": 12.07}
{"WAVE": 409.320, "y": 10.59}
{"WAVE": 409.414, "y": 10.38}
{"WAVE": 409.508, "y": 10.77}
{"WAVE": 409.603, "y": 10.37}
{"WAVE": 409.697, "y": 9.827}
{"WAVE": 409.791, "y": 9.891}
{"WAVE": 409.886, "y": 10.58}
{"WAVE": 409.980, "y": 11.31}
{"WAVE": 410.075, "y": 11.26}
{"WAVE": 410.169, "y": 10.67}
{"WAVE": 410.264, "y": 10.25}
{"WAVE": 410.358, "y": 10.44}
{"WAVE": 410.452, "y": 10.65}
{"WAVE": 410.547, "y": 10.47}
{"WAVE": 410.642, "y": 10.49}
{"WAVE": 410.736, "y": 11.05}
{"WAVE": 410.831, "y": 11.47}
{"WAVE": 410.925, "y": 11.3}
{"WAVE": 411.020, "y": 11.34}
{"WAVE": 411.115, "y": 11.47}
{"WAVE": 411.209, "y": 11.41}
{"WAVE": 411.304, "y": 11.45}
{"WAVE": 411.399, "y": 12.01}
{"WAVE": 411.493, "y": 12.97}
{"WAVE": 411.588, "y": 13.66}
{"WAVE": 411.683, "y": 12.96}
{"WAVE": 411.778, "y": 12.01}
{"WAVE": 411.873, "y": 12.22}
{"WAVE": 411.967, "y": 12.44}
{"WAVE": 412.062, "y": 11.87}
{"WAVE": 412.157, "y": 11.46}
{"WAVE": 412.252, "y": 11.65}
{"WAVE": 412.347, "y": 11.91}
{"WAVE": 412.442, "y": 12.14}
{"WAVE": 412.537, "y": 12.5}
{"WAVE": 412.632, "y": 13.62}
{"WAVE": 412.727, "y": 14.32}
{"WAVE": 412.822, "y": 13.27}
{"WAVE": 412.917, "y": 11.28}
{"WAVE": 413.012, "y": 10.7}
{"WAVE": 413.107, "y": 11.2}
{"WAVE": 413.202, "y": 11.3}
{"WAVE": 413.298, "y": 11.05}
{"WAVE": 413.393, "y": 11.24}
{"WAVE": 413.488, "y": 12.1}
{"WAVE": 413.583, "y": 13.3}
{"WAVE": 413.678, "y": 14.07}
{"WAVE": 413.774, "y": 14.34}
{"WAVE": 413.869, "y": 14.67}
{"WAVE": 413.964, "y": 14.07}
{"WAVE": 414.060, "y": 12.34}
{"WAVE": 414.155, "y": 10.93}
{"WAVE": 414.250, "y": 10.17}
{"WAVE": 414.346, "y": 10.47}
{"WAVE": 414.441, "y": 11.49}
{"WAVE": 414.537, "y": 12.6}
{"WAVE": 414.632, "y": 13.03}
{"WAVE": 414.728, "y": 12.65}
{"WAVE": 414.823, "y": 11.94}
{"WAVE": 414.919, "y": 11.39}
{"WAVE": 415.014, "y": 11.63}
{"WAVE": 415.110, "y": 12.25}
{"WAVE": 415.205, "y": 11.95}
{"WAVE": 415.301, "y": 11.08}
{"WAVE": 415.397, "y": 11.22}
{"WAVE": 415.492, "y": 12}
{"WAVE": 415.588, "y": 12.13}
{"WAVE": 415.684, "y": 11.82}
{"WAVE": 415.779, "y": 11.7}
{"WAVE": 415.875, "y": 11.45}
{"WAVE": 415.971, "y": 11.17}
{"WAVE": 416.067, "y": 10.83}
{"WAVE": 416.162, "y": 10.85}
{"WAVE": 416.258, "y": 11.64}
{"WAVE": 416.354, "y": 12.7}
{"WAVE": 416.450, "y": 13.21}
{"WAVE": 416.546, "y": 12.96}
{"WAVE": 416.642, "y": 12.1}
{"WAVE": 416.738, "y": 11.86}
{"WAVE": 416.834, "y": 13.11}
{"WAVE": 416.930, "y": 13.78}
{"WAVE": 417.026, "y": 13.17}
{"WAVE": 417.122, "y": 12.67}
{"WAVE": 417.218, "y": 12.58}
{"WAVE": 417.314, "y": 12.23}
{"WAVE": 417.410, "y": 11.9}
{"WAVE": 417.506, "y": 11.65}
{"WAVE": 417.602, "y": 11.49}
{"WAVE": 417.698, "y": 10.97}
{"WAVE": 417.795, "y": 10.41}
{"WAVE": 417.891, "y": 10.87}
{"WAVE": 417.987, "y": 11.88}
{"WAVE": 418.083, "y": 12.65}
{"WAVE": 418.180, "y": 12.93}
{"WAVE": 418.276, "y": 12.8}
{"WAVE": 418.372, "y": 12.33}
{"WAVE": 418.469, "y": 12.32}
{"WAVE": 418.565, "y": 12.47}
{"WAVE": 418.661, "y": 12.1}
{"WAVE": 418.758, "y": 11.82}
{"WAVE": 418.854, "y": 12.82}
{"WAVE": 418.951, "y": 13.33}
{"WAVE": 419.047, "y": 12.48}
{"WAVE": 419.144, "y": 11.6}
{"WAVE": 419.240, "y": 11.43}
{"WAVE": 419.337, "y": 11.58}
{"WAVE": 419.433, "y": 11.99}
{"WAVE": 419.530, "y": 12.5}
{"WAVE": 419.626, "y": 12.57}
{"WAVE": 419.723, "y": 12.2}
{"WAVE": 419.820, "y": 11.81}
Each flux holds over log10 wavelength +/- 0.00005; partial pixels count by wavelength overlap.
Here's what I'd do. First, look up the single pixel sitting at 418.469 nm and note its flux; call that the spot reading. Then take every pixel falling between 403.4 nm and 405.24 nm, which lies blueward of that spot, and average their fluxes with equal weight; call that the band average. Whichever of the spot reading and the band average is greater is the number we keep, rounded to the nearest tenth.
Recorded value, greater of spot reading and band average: 13.2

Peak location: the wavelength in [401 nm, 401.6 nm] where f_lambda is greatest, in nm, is 401.202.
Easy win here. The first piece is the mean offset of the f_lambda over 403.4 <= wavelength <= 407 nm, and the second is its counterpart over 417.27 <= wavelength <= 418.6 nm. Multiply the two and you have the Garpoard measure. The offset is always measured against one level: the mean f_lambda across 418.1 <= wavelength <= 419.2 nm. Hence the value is -0.28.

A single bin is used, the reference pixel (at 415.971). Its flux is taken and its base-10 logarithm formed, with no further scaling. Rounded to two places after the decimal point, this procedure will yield 1.05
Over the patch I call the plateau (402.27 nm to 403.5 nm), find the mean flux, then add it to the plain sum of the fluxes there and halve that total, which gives 83.3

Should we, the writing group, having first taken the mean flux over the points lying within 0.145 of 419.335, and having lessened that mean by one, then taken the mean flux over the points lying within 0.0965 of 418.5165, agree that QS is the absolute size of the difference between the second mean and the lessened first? 1.7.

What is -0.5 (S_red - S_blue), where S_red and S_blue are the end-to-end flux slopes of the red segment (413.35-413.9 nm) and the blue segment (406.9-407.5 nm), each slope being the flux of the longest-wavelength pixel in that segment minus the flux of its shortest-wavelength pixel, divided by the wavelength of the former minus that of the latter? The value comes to -6.1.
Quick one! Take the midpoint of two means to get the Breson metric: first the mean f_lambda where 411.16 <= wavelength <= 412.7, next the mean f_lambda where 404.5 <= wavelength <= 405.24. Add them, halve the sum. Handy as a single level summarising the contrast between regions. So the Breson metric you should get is 12.6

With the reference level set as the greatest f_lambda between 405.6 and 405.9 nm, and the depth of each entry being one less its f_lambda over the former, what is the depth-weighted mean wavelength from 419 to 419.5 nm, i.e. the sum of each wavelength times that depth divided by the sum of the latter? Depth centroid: 419.26 nm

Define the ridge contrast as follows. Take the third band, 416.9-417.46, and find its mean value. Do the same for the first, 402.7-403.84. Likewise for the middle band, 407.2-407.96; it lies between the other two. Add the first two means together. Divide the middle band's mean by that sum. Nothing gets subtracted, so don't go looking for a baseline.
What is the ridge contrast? 0.485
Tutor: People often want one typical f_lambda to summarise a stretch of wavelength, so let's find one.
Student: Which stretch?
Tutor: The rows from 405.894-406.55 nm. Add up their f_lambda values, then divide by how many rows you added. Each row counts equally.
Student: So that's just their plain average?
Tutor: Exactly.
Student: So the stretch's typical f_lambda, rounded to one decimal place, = 12.1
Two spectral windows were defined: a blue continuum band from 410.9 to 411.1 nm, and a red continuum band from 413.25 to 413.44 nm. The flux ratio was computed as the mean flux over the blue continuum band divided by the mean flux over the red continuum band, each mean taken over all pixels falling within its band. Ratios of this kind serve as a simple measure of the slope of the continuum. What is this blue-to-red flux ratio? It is 1.02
